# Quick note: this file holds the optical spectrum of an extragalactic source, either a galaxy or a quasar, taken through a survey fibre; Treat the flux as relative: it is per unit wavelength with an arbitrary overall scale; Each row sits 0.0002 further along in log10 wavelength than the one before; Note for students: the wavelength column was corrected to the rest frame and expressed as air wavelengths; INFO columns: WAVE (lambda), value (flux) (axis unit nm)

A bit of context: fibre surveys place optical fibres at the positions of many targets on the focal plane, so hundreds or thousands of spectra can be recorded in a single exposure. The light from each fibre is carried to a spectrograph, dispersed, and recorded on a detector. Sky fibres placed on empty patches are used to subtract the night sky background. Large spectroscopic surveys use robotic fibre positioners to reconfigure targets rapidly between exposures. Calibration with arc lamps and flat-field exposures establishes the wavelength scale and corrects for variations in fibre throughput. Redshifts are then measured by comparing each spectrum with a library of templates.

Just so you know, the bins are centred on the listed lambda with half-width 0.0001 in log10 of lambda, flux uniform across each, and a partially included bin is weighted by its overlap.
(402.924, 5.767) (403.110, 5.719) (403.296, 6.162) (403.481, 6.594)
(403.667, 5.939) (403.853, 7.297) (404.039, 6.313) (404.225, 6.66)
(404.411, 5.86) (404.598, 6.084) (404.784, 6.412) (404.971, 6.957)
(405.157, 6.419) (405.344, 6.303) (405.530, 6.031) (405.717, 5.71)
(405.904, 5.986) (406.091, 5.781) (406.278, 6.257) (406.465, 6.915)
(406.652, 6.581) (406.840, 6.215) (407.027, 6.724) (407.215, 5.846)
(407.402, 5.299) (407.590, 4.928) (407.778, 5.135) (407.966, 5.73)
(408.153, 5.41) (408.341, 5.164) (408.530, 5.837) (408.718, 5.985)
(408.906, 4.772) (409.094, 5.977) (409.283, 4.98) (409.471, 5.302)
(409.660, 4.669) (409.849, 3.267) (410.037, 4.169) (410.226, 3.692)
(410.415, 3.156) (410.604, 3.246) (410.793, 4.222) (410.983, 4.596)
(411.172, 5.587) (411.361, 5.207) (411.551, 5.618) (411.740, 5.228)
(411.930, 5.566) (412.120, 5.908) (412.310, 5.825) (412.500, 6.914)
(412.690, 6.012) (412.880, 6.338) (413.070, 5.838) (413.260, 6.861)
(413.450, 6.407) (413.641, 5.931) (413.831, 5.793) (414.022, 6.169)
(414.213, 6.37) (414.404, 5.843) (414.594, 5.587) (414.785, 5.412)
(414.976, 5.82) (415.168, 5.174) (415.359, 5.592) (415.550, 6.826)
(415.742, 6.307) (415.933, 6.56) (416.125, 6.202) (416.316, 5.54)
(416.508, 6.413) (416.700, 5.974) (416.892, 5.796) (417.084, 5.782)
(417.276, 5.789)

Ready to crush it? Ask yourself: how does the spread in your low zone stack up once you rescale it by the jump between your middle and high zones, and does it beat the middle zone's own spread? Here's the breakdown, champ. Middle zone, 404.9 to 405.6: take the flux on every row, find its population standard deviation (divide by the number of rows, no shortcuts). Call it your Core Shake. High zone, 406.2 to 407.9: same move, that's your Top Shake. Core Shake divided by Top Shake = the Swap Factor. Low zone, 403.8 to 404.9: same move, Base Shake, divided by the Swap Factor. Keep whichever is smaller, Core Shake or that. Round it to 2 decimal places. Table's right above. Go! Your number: 0.34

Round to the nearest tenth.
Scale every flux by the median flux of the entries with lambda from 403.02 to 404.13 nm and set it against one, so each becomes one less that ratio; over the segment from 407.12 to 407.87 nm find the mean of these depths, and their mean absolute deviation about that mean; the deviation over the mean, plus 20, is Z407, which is 20.3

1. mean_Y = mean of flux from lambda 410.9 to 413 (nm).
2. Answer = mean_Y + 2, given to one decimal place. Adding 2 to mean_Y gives 7.7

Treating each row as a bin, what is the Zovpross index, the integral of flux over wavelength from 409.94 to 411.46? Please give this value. 6.4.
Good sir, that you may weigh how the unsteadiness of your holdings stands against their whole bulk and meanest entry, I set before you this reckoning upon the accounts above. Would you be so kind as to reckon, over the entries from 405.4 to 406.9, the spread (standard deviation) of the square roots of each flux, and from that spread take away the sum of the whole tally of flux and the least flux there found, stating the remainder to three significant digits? -55.1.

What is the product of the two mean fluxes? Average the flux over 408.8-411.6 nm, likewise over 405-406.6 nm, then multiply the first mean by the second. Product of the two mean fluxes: 28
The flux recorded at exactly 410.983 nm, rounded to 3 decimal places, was 4.596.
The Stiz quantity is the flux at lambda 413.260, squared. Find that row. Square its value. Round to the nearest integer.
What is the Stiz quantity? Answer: 47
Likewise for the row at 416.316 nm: 31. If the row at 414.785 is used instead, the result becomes 29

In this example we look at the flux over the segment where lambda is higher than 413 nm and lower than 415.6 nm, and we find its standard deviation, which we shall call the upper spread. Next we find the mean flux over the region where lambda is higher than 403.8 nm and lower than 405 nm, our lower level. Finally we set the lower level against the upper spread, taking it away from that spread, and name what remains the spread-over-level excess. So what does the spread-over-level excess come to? -6.0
